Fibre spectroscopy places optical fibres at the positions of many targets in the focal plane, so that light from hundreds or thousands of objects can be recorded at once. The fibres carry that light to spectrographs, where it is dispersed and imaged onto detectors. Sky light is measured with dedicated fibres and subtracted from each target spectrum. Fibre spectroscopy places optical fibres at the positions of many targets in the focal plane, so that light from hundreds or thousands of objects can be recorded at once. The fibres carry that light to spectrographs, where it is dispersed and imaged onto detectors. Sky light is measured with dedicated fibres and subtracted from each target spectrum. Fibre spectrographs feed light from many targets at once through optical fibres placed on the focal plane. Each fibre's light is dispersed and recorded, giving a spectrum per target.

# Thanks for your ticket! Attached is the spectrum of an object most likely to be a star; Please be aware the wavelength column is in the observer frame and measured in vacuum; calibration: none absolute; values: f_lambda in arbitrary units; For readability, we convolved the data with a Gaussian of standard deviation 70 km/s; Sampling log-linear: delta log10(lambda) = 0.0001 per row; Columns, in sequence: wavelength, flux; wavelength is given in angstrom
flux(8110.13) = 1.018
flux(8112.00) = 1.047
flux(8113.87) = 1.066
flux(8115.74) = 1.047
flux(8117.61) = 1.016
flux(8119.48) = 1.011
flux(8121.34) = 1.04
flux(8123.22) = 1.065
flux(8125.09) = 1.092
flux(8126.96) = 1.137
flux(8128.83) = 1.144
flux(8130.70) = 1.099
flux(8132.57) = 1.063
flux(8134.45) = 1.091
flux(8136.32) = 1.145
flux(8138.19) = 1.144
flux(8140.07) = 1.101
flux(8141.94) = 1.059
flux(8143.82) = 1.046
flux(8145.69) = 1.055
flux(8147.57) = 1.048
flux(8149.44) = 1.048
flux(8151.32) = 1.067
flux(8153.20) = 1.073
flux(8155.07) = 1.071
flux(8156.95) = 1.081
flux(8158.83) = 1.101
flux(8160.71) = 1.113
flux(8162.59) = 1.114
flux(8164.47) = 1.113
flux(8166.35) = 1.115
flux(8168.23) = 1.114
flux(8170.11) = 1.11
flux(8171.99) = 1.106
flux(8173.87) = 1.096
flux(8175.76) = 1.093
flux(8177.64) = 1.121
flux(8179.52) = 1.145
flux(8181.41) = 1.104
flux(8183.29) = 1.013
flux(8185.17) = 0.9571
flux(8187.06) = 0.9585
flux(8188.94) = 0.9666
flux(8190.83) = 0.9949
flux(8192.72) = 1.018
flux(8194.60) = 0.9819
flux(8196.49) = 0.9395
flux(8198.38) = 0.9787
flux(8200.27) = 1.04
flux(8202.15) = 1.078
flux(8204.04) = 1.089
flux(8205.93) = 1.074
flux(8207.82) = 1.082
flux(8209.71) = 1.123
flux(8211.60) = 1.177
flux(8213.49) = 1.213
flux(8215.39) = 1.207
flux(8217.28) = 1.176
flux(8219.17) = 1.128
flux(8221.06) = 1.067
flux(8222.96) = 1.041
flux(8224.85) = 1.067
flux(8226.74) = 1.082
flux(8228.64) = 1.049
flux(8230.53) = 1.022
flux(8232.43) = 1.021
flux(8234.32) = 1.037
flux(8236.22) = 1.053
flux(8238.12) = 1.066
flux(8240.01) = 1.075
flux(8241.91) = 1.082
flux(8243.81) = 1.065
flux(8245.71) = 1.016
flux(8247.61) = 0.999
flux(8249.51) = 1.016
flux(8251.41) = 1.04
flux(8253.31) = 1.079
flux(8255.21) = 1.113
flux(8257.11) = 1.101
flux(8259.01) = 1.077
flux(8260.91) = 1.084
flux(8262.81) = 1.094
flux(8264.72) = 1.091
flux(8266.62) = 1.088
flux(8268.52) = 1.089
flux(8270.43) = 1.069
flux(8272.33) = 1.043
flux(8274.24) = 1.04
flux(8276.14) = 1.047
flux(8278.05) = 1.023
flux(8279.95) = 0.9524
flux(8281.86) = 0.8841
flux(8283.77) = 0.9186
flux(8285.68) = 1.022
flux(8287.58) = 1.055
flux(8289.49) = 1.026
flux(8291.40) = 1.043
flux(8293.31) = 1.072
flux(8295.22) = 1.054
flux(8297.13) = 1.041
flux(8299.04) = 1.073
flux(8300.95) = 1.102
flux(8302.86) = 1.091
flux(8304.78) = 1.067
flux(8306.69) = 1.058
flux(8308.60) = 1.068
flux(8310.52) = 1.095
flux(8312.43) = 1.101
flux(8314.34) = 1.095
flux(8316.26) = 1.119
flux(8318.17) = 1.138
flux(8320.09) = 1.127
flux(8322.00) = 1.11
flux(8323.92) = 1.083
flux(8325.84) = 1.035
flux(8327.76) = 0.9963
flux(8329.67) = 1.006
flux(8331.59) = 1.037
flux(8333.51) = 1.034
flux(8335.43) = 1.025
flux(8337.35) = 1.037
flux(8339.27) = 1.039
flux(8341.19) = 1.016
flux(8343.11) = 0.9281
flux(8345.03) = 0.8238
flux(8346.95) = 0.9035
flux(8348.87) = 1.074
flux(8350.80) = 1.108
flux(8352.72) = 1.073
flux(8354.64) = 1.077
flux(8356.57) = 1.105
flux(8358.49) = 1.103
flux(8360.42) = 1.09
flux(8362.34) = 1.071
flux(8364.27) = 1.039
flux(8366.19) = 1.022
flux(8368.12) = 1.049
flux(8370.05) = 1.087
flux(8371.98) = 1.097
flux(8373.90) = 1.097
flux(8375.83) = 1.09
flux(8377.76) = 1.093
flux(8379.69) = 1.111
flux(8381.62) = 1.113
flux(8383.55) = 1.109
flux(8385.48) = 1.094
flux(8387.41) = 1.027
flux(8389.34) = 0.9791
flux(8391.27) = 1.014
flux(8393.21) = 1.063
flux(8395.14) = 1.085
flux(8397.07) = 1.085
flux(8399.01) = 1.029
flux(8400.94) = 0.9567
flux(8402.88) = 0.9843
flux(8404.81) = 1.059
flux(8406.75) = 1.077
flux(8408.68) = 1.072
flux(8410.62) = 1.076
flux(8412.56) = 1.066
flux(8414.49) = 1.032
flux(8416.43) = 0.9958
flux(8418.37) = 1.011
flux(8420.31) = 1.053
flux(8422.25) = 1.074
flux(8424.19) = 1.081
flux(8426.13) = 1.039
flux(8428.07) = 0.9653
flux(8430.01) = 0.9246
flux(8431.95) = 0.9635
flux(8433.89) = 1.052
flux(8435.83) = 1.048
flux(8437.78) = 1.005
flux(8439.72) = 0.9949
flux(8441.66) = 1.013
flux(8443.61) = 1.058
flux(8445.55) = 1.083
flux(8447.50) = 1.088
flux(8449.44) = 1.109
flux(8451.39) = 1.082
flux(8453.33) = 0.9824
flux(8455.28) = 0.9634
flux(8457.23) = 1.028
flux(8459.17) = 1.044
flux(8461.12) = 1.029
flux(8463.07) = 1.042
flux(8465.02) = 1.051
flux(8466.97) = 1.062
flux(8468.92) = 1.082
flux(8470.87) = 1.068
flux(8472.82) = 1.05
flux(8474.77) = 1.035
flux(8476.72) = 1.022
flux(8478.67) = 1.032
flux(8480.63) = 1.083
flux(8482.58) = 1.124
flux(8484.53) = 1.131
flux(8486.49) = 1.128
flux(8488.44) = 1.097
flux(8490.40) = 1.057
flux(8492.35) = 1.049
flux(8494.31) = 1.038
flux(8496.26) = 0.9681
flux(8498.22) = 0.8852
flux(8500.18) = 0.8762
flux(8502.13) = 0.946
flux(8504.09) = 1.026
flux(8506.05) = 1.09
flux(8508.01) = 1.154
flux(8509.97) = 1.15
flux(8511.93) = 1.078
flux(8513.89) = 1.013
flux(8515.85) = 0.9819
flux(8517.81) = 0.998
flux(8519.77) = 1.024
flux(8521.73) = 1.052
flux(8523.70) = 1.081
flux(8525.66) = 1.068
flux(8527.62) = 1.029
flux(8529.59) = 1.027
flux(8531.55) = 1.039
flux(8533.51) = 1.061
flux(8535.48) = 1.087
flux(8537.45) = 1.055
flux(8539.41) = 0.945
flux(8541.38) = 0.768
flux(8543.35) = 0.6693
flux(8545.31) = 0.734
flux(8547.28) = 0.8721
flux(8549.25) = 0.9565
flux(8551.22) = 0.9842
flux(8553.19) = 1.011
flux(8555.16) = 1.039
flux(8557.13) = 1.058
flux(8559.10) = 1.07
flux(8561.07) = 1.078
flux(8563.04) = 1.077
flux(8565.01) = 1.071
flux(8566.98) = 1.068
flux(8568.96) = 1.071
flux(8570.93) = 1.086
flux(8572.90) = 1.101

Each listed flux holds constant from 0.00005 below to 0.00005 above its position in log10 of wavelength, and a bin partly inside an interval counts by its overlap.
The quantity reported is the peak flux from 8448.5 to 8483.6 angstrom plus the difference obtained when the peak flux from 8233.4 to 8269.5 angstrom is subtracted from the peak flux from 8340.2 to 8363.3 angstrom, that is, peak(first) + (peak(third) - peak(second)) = 1.12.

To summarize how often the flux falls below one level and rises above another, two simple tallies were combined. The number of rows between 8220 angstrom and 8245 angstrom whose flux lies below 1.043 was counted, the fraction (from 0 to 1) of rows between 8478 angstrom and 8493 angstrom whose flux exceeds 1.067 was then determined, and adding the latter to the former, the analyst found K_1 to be 4.6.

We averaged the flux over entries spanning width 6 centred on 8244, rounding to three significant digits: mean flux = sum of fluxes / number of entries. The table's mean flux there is 1.05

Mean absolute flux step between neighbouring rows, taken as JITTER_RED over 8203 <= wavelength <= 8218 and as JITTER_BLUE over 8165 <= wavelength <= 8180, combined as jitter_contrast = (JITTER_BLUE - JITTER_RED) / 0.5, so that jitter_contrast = -0.033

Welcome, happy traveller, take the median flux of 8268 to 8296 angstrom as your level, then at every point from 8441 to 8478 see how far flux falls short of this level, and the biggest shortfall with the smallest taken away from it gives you 0.15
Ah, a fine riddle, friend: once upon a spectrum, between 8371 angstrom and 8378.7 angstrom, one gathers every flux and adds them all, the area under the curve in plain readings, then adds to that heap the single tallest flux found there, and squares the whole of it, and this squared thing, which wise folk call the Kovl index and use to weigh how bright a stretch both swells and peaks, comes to 30.0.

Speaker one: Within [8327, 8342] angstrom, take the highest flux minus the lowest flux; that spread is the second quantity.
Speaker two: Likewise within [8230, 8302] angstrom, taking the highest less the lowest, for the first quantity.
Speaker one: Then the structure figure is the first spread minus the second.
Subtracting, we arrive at 0.19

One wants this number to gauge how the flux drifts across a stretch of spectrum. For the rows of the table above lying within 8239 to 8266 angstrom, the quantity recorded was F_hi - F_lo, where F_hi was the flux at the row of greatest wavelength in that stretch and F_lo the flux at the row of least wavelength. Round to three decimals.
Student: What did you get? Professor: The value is 0.016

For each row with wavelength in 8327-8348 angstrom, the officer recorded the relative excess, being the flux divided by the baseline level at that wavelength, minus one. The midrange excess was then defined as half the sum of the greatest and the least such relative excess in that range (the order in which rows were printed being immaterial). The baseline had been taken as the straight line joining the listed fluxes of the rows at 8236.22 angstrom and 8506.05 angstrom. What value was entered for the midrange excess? -0.13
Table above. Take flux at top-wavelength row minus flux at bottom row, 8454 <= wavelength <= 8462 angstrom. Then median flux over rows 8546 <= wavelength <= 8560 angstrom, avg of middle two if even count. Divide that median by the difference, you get 15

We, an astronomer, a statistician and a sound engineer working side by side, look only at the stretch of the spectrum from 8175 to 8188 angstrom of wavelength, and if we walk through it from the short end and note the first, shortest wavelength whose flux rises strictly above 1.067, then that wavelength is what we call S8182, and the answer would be 8175.76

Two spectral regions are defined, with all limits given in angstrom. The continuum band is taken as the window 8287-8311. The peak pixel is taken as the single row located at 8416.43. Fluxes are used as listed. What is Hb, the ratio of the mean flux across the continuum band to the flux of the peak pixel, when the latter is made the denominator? 1.07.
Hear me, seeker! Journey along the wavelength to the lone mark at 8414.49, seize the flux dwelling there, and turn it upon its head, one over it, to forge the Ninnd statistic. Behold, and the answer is 0.97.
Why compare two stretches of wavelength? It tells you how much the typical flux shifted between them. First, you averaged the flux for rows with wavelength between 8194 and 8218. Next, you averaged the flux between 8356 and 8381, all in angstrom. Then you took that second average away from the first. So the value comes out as 0.008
